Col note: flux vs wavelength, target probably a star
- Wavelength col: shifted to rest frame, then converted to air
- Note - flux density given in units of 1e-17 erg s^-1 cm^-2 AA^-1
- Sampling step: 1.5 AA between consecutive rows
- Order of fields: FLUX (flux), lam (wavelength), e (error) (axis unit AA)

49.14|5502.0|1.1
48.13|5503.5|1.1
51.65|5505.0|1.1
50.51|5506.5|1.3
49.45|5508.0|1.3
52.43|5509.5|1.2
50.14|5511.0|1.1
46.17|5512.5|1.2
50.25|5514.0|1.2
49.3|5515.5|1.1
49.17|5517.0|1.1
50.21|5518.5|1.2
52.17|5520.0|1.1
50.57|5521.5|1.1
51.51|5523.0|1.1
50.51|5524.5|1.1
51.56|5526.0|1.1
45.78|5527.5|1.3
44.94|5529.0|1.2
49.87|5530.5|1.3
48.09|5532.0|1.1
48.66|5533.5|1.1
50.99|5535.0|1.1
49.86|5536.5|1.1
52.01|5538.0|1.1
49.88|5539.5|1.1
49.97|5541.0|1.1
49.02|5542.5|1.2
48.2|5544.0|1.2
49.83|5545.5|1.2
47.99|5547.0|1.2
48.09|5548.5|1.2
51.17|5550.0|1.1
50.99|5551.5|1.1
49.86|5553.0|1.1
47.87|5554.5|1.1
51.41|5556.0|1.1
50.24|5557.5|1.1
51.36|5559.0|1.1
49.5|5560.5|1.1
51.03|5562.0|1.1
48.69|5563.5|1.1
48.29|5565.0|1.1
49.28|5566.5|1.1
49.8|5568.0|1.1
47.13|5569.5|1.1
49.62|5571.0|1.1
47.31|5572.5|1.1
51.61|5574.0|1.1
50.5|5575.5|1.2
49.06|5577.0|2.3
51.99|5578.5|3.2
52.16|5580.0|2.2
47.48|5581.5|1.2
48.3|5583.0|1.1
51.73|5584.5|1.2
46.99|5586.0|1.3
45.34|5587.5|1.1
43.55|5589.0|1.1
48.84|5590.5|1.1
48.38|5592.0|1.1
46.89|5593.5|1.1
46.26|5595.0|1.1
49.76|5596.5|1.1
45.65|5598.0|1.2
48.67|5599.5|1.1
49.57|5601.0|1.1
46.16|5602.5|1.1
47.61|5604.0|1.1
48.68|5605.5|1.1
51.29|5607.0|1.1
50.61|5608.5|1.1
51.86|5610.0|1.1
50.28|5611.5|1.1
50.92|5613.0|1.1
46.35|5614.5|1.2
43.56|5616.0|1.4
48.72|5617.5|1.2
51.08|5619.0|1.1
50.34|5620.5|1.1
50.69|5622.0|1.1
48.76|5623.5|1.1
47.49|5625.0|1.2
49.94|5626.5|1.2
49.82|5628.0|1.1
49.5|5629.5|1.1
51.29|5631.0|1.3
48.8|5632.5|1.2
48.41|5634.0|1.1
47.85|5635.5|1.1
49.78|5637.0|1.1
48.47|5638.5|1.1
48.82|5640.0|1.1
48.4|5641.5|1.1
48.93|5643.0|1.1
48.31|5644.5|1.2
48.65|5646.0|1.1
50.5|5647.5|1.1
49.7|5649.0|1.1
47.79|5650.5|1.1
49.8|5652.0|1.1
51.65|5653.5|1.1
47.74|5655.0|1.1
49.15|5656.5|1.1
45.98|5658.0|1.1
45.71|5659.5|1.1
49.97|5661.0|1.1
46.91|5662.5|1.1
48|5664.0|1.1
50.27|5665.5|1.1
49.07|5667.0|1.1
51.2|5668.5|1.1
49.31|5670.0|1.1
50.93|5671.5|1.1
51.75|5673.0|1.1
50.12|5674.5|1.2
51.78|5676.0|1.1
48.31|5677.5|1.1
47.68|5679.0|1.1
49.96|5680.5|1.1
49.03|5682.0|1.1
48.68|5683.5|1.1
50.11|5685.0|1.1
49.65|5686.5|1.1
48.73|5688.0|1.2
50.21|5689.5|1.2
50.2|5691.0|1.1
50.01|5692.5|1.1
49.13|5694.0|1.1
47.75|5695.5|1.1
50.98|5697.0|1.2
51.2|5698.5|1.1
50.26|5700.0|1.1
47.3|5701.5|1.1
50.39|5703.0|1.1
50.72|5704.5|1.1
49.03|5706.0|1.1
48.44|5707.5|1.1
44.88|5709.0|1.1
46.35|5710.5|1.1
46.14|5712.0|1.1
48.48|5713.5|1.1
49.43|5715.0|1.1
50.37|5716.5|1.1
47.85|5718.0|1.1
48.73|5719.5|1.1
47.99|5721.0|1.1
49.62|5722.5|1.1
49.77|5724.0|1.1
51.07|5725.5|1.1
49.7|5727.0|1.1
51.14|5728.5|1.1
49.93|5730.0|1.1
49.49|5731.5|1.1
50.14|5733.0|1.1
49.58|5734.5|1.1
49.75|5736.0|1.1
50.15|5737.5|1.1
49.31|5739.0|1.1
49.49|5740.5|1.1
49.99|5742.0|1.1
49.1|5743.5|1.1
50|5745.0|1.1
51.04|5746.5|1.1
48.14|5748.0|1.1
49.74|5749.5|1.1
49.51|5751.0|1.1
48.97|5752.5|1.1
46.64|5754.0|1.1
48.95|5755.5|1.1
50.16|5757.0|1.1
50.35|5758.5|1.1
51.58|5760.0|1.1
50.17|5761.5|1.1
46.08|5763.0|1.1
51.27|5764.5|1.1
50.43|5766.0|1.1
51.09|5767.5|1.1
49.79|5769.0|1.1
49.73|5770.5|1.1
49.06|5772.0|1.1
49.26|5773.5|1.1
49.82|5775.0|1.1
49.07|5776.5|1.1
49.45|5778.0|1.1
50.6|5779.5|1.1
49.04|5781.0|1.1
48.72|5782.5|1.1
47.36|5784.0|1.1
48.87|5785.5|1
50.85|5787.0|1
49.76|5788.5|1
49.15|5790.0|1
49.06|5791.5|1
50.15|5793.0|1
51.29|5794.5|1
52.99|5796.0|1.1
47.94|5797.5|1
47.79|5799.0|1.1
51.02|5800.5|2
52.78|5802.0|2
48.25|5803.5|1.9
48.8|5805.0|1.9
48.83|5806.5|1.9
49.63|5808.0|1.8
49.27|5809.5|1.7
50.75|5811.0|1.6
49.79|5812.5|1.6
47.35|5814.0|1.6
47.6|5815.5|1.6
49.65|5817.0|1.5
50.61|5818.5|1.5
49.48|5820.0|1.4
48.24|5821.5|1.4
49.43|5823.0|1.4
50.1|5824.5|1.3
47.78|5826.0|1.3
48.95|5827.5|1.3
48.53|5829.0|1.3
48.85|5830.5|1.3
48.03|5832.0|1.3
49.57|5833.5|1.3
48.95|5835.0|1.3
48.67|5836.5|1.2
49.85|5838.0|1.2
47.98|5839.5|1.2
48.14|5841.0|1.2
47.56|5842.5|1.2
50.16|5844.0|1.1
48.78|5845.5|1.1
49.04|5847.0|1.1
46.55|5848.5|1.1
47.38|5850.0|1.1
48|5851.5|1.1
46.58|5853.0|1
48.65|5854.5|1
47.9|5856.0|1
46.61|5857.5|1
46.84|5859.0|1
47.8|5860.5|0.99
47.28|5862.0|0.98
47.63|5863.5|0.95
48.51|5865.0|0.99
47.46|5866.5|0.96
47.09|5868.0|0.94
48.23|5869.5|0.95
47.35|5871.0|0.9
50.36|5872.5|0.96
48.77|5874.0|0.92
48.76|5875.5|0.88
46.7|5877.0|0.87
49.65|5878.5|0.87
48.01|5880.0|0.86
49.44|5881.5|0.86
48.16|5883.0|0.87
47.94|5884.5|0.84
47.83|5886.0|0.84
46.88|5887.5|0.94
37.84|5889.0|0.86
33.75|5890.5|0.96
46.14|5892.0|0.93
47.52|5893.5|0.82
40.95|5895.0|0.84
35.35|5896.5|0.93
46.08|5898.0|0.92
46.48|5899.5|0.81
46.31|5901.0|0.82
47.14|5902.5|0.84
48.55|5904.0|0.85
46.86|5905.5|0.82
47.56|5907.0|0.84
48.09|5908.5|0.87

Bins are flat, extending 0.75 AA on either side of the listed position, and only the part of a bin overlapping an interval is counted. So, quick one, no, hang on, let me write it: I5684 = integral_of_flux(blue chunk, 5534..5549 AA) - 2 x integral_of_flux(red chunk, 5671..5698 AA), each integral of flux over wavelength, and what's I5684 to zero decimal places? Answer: -1941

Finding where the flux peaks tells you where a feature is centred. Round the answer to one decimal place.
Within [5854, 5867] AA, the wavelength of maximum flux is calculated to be 5854.5 AA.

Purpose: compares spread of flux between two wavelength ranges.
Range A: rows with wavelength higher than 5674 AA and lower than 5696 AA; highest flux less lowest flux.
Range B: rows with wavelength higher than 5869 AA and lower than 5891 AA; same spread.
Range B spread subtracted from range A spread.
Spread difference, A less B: -12.5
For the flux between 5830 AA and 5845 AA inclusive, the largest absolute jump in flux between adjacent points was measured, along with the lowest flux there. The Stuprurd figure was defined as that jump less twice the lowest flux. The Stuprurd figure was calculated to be -93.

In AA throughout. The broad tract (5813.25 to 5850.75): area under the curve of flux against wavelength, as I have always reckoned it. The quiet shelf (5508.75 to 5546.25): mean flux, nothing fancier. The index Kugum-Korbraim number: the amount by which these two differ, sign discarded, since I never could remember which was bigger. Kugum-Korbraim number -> 1776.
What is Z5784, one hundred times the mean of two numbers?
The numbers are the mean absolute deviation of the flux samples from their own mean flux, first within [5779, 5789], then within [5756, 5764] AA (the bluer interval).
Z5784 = 118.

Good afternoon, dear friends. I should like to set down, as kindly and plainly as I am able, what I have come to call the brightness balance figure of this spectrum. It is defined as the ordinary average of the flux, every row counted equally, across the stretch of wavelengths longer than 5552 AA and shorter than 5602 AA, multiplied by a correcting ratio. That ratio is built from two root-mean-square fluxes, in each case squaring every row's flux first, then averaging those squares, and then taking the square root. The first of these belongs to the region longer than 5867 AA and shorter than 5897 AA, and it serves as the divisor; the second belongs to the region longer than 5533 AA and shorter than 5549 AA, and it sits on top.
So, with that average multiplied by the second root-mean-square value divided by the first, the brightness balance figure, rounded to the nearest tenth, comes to 52.6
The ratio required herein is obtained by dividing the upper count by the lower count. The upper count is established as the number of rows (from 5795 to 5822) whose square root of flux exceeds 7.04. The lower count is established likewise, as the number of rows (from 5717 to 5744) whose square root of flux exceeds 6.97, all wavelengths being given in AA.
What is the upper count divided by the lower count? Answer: 0.50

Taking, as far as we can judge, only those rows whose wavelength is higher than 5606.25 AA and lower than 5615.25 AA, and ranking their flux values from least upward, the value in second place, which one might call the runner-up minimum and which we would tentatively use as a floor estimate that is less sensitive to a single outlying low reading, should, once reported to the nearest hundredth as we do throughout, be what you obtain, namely 50.28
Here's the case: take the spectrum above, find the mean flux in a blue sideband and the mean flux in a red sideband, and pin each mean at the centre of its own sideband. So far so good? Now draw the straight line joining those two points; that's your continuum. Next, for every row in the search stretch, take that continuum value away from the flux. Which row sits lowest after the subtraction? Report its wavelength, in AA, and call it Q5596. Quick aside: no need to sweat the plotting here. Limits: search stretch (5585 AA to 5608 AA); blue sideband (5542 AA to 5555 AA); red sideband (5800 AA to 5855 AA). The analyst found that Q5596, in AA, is 5589.0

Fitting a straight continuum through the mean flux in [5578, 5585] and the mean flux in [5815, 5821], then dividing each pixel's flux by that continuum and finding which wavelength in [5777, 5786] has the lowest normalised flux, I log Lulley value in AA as 5784.0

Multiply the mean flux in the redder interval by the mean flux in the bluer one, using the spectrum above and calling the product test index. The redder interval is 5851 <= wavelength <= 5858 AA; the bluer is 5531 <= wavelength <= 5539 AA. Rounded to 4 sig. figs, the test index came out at 2374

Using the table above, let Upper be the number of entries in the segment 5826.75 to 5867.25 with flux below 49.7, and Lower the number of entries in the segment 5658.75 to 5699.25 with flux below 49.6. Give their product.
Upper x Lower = 300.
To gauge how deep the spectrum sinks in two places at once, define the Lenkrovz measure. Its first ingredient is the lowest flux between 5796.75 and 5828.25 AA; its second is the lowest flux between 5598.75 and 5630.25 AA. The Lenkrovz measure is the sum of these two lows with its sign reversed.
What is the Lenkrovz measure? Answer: -90.9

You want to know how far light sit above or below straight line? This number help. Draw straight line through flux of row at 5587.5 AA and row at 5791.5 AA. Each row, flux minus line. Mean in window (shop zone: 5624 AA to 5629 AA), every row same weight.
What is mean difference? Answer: 3.0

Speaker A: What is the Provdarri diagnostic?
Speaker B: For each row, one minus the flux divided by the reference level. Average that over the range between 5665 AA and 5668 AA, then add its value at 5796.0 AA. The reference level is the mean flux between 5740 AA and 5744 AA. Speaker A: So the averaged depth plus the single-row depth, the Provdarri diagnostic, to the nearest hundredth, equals -0.07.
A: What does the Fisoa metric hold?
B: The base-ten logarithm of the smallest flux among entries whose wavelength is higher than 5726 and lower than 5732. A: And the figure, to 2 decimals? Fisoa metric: 1.69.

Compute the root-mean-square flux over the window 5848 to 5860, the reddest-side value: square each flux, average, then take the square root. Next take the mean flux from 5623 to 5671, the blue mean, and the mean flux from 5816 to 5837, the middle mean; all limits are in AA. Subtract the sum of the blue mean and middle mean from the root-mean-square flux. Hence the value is -51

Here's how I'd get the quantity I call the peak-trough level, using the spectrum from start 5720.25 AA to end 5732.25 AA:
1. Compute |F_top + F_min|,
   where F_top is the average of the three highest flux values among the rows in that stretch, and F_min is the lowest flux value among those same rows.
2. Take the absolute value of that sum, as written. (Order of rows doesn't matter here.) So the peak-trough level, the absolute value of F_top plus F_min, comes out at 98.7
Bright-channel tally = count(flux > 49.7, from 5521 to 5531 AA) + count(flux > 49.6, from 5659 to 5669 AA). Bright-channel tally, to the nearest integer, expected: 8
